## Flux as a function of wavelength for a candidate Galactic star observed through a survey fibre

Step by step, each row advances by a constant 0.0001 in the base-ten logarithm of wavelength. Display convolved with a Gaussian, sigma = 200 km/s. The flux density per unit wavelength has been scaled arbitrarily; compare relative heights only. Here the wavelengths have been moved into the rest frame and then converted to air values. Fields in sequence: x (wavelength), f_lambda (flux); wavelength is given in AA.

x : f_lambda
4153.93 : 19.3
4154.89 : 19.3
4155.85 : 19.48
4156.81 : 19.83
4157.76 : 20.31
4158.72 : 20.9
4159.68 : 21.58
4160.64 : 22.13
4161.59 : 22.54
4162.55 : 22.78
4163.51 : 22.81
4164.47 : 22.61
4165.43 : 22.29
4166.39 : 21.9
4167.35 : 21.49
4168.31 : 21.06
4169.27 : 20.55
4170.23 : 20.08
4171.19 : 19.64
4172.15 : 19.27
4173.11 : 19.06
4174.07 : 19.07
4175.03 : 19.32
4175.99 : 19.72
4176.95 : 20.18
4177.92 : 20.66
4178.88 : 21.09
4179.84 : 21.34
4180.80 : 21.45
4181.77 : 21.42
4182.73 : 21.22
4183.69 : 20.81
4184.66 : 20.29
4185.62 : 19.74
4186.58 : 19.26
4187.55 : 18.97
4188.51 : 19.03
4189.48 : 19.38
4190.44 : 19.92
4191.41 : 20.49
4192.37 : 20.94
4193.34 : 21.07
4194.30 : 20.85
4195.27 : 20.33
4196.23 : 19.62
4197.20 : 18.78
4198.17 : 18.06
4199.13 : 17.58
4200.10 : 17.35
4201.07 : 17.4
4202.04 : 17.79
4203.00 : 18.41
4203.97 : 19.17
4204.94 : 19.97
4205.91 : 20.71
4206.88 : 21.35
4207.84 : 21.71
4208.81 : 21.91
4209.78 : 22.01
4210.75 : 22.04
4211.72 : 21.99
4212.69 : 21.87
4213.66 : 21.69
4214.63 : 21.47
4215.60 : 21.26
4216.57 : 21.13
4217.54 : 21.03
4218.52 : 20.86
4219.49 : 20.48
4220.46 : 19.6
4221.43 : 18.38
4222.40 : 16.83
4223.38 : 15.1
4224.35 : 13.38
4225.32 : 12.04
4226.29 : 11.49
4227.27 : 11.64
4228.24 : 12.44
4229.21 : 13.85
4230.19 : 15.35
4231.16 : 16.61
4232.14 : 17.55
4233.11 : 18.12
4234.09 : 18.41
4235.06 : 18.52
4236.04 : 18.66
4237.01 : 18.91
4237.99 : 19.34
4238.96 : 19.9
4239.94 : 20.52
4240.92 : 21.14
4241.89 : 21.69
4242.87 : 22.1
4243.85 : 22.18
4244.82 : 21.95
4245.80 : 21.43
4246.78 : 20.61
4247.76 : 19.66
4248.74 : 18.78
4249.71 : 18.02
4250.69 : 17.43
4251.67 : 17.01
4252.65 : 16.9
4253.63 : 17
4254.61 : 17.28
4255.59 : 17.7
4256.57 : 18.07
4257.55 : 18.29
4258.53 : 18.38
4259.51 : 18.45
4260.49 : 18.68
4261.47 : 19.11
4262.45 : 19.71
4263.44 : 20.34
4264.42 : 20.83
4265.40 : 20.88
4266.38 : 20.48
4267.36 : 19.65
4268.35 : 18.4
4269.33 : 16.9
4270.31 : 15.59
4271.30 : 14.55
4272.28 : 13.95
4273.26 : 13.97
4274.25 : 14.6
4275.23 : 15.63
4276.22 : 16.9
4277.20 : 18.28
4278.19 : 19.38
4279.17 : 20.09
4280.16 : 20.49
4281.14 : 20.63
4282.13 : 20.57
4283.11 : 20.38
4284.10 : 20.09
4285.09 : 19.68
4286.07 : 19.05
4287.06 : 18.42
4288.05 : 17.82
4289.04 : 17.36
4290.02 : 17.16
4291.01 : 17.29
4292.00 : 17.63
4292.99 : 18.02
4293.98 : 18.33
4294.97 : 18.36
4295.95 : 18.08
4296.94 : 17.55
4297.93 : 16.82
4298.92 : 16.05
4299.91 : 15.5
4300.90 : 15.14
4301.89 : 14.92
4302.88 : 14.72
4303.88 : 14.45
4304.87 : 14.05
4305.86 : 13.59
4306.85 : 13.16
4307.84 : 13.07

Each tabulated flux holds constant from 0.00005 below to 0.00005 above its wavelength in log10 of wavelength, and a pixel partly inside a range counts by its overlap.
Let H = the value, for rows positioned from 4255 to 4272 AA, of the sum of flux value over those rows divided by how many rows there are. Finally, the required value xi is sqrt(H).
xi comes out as 4.31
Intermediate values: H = 18.6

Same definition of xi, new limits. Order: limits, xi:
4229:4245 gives 4.37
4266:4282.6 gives 4.20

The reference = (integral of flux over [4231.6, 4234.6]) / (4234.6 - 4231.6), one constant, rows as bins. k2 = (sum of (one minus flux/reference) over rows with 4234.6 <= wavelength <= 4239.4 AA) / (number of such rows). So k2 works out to -0.06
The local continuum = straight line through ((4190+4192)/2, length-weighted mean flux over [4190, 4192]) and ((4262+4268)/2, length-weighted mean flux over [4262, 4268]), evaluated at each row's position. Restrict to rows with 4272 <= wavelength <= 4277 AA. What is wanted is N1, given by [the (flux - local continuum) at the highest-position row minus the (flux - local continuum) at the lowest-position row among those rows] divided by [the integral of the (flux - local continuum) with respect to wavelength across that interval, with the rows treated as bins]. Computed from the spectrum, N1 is -0.1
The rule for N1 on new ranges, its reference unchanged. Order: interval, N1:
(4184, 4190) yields 0.2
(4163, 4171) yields -0.3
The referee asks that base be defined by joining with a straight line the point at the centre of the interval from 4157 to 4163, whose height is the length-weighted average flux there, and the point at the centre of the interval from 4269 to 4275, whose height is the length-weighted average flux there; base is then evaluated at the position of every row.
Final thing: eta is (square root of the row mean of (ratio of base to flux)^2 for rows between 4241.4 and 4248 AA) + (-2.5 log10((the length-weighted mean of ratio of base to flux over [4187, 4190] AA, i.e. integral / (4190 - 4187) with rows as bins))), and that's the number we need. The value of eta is 0.73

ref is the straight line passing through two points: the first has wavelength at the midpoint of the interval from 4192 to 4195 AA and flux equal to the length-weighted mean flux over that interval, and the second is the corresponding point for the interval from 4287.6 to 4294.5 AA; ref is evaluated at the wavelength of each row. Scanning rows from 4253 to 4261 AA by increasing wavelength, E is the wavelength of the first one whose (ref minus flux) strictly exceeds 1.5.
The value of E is 4253.63 AA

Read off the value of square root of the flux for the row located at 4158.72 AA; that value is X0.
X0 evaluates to 4.57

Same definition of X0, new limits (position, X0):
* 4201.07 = 4.17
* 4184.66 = 4.50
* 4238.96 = 4.46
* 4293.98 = 4.28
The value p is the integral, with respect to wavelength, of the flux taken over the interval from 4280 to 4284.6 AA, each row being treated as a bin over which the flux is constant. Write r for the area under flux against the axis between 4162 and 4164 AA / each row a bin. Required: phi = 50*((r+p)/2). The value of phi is 3486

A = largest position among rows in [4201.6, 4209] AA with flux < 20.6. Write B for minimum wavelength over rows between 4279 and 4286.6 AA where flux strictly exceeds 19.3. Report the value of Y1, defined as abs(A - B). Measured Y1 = 74.2 AA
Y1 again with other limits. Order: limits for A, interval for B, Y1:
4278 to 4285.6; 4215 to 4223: 69.5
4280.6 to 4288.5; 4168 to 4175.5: 119.7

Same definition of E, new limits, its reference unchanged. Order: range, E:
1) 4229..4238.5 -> 4229.21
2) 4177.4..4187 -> 4186.58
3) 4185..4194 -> 4186.58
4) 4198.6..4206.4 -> 4199.13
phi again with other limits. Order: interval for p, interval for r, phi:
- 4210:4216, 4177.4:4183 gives 6225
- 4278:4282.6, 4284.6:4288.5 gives 4163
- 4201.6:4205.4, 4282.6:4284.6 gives 2803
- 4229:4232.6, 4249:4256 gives 4478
